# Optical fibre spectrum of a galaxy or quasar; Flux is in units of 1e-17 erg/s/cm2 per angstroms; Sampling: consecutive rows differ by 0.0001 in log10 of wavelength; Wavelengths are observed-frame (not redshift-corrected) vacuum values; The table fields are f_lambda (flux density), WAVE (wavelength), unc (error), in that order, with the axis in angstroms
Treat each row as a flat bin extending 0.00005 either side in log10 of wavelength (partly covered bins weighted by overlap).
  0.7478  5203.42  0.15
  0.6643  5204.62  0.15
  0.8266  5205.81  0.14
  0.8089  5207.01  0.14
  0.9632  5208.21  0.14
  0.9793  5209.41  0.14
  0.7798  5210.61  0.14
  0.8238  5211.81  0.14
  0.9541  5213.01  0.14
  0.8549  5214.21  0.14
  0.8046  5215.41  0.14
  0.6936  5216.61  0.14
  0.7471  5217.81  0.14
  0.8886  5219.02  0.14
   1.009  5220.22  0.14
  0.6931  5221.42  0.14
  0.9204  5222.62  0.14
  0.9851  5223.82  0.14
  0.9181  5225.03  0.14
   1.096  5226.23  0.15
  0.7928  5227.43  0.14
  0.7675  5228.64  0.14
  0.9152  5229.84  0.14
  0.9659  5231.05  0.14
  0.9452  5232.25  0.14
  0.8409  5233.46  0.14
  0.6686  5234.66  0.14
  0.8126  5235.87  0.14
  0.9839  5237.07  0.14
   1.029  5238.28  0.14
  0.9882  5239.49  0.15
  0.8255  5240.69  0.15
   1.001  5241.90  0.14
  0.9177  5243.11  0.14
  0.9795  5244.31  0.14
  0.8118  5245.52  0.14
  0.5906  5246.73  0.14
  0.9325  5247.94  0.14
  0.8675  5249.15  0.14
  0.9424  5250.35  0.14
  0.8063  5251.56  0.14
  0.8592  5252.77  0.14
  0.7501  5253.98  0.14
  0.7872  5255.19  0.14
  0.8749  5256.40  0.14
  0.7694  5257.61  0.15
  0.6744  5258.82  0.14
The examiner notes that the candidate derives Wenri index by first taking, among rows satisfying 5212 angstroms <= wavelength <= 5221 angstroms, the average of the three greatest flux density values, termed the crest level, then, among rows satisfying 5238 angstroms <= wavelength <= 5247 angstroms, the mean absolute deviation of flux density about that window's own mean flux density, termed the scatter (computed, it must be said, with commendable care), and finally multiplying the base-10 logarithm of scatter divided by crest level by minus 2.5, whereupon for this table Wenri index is 2.3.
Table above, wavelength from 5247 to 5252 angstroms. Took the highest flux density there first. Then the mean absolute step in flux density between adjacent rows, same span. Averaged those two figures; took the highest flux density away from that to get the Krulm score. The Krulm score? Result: -0.43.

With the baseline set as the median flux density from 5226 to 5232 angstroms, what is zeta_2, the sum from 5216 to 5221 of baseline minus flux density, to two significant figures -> 0.32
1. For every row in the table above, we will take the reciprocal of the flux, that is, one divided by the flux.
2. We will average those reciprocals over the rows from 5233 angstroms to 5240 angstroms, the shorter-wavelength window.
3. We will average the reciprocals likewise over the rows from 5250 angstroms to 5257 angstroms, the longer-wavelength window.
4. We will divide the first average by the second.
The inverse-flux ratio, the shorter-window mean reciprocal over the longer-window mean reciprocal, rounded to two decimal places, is 0.96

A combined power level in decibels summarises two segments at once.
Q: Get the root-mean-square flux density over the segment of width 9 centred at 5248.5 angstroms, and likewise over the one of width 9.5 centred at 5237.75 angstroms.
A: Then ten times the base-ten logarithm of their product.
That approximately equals -1.12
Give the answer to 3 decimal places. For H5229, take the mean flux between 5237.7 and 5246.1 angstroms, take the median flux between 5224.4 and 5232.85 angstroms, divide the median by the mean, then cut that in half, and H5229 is 0.490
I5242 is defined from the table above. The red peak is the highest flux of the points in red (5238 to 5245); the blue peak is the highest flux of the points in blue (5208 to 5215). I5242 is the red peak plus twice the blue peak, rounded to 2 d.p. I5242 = 2.99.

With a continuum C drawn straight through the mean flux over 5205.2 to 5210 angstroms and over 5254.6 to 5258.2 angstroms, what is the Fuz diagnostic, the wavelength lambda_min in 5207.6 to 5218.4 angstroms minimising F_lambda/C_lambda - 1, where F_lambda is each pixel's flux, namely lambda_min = 5216.61 angstroms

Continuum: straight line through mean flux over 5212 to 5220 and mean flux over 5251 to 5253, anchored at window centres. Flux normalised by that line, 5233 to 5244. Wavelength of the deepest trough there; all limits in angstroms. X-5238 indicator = 5234.66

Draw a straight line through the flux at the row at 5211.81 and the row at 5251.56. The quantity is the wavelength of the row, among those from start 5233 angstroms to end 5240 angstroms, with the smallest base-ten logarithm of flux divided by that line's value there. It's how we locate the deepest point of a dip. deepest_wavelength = 5234.66 angstroms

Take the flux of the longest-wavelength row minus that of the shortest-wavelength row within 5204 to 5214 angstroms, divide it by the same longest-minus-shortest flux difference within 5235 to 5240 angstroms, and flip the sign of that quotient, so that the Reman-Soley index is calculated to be -1.7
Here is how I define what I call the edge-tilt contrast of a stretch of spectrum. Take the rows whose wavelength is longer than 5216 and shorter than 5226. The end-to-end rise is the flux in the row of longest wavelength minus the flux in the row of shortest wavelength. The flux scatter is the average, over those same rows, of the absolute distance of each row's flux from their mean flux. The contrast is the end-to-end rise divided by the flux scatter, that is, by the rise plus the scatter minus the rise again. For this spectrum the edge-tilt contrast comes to 2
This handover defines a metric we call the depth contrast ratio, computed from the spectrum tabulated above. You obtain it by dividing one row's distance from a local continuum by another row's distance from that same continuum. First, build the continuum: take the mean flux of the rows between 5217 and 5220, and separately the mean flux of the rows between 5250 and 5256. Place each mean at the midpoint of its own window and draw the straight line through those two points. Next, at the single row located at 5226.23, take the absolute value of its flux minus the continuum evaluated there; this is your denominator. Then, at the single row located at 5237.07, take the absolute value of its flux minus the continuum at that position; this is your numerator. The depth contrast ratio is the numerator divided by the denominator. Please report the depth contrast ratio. 0.6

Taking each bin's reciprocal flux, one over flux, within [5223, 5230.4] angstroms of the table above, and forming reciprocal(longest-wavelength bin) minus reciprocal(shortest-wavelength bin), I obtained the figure 0.078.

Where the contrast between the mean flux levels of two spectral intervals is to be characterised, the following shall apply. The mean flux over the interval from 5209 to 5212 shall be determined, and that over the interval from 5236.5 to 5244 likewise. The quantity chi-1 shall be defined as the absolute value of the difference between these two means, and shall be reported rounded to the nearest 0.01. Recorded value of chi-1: 0.10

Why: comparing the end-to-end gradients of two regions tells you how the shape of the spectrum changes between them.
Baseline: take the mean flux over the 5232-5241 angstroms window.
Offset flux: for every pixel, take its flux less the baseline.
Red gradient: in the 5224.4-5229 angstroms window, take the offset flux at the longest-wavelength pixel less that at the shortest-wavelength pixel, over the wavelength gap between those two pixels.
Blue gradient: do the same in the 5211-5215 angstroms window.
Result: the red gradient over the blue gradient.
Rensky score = -3.2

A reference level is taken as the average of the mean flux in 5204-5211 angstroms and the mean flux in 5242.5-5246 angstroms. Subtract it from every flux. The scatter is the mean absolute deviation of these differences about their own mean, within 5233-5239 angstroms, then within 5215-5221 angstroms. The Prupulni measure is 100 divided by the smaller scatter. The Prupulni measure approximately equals 1040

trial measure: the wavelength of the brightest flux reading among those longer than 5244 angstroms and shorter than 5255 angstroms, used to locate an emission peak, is 5244.31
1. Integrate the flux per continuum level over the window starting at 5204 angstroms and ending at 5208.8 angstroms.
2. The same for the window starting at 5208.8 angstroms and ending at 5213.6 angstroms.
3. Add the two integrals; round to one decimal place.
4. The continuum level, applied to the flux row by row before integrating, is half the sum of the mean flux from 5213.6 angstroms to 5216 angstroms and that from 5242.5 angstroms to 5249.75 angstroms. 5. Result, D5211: 9.7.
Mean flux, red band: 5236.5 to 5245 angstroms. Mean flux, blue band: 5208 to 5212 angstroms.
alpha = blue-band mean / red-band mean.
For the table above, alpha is 0.92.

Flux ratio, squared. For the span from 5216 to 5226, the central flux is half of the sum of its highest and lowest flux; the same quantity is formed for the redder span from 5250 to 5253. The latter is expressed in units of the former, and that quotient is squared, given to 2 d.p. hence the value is 1.06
